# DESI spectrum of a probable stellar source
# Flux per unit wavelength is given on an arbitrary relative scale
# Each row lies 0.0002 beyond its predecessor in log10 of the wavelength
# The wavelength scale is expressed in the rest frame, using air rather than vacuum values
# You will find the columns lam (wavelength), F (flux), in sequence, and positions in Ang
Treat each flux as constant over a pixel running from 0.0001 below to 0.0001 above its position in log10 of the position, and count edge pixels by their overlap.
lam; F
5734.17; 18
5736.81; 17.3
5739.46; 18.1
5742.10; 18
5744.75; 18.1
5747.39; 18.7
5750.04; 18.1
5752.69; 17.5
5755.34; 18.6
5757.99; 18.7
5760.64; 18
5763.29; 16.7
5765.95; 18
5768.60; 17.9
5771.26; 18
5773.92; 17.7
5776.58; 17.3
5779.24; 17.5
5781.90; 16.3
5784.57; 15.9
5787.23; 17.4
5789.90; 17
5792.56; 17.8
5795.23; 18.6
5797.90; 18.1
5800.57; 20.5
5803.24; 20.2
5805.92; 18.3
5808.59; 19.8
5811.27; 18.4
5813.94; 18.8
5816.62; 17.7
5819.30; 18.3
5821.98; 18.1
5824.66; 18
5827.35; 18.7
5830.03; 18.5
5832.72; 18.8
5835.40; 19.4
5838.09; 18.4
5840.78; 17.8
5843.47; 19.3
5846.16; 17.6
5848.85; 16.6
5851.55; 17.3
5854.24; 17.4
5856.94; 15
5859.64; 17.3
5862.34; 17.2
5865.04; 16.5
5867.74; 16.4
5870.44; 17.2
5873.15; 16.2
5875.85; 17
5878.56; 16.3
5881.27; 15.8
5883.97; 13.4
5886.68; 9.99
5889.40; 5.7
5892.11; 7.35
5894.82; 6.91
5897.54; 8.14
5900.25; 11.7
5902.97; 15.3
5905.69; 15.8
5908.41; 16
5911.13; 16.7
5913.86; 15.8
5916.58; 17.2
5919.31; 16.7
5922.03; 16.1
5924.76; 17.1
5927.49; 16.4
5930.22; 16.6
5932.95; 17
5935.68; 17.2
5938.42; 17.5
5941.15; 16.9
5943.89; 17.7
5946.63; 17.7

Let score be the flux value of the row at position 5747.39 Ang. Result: 18.7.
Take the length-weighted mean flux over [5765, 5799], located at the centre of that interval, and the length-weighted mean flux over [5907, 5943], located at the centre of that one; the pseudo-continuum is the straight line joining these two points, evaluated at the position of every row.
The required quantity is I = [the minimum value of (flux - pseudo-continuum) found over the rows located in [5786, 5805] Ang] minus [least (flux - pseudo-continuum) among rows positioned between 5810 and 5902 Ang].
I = 11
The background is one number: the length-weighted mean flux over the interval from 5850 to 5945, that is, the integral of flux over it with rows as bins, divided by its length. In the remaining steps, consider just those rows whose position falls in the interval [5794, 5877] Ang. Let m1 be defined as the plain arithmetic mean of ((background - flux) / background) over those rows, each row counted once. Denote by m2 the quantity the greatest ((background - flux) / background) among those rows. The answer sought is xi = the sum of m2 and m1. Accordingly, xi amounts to -0.18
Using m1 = -0.19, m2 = 0.01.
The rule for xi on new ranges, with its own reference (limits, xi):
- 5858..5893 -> 0.67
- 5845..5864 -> -0.11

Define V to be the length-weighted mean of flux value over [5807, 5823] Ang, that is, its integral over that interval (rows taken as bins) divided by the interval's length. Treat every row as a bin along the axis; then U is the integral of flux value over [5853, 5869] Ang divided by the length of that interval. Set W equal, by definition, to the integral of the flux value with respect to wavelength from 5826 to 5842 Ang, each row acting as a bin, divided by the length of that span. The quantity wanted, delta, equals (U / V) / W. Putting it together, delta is 0.048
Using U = 16.62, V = 19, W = 18.6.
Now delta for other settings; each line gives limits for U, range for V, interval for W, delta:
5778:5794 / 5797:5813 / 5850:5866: 0.053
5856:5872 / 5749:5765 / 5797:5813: 0.048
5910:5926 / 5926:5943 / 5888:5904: 0.108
